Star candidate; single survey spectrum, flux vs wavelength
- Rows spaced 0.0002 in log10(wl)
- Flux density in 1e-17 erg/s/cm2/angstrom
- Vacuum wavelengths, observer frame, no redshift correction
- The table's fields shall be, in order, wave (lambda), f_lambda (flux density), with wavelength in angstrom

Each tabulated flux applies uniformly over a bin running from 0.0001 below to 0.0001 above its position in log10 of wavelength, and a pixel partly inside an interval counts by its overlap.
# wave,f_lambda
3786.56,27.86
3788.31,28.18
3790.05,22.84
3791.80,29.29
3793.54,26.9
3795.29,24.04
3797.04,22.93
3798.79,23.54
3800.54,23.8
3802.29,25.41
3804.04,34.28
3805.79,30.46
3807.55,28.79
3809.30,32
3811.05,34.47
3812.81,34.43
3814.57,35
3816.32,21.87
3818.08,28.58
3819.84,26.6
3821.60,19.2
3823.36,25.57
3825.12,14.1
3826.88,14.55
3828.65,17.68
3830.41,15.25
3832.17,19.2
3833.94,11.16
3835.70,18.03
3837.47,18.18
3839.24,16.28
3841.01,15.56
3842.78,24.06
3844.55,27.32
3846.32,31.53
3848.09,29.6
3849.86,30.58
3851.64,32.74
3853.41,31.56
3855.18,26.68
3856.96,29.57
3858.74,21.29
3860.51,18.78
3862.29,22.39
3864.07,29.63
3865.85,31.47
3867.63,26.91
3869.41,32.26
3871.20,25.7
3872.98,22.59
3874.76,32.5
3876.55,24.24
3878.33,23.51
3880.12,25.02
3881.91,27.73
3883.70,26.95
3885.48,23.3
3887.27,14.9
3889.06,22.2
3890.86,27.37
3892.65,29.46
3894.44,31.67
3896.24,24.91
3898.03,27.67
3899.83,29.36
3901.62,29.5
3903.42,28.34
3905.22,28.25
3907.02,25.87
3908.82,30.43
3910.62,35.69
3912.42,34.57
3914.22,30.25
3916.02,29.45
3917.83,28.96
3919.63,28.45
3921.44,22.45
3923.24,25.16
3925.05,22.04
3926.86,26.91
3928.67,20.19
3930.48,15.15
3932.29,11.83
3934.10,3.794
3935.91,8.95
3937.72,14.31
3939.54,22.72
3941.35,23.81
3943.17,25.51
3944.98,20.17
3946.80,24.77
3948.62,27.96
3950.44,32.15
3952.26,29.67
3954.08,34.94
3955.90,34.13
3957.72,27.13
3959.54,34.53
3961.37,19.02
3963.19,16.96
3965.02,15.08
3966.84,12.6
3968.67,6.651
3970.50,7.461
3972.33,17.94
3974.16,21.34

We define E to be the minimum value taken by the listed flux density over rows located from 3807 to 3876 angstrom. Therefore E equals 11.16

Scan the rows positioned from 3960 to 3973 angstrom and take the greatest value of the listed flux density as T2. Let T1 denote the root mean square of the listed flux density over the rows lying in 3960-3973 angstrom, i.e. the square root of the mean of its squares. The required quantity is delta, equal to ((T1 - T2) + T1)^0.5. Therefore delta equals 3.14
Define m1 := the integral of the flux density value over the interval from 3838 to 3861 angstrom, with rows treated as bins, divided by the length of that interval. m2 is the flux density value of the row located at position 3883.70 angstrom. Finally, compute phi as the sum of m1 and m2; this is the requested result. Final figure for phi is 52.8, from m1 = 26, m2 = 26.95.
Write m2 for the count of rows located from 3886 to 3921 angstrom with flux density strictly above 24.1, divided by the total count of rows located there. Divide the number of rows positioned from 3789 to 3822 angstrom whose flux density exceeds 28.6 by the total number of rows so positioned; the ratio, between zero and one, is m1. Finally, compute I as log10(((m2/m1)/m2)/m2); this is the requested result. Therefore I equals 0.42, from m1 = 0.42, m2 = 0.9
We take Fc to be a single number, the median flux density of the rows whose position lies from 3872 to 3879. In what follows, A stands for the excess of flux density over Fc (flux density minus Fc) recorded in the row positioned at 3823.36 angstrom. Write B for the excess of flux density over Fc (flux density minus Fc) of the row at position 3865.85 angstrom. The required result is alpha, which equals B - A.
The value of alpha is 6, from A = 1.7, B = 7.6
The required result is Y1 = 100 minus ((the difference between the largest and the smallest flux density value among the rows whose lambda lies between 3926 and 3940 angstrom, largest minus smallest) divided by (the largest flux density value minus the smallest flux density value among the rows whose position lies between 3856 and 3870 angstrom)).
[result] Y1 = 98.3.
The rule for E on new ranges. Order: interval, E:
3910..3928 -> 22.04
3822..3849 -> 11.16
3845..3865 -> 18.78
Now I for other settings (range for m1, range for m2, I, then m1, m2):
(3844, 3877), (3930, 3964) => 0.60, 0.53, 0.5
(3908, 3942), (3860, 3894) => 0.70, 0.32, 0.6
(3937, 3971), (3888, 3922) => 0.63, 0.26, 0.9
